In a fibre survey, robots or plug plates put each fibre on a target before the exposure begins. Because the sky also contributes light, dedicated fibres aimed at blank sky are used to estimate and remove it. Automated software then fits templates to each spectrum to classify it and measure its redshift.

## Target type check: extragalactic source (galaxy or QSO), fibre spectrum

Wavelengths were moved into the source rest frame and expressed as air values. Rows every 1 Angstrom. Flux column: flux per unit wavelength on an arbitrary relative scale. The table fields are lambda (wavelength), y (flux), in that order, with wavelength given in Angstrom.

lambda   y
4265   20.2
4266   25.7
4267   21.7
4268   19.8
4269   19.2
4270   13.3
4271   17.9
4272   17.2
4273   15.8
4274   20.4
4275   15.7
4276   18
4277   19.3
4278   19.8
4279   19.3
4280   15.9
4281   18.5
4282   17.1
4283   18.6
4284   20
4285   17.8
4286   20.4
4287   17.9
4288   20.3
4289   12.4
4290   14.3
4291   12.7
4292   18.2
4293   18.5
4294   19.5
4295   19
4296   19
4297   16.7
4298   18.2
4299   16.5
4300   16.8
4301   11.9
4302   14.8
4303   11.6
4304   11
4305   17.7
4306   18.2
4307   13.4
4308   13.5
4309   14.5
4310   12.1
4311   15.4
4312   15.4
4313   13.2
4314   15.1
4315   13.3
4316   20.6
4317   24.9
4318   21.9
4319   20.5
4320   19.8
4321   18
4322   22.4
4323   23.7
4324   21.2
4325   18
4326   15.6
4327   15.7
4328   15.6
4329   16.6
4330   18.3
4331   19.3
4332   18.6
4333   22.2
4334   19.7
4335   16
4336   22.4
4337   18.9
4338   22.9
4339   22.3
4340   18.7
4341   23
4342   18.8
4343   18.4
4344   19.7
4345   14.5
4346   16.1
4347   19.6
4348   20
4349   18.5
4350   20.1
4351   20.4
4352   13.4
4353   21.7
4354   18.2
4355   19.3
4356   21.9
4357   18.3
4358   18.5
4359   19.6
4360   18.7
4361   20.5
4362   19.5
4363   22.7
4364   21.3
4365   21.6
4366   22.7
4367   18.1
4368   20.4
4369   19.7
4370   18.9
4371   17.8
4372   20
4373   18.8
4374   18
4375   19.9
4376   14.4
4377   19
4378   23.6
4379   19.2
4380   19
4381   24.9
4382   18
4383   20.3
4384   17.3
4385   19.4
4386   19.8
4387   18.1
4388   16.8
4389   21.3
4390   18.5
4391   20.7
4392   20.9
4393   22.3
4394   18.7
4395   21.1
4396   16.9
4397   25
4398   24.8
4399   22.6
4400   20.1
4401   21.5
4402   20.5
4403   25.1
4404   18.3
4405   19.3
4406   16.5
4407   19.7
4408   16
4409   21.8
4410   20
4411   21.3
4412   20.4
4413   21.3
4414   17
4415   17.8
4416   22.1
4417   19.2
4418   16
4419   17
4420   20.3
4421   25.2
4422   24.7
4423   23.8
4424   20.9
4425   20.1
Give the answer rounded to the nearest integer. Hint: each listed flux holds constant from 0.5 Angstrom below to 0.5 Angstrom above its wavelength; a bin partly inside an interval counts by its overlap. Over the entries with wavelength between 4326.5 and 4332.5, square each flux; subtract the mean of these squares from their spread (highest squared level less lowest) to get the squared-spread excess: -174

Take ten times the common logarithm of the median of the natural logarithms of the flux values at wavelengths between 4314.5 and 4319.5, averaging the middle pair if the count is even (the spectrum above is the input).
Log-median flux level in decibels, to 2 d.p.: 4.81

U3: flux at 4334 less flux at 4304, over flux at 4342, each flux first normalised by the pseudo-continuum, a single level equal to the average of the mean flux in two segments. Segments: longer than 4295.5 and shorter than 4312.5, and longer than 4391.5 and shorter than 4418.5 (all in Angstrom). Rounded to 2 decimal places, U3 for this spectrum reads 0.46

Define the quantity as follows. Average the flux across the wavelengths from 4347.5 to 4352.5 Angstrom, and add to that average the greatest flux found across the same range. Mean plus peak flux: 39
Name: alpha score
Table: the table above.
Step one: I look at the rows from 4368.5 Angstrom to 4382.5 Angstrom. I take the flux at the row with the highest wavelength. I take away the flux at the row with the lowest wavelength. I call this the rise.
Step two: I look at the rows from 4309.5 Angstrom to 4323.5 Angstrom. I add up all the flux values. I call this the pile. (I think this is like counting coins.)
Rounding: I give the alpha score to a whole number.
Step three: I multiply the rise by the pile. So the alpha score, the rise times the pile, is -436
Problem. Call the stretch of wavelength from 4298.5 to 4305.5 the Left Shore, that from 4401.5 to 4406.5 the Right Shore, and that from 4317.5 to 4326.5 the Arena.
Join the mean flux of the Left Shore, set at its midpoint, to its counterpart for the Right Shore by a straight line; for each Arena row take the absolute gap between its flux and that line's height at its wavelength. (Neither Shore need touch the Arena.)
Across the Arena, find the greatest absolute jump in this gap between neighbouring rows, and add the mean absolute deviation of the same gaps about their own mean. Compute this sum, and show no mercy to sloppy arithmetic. 6.4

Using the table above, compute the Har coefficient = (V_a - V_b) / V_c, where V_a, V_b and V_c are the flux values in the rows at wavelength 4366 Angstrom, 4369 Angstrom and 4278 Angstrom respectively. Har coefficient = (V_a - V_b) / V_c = 0.15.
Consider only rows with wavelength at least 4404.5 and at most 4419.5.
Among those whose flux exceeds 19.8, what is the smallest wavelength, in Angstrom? 4409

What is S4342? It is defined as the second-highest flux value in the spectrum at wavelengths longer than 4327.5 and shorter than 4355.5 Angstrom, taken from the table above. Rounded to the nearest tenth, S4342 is 22.9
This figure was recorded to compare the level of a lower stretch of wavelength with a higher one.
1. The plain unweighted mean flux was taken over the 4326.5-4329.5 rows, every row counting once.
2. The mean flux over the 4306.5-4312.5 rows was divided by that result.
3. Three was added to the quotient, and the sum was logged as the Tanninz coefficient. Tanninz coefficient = 3.88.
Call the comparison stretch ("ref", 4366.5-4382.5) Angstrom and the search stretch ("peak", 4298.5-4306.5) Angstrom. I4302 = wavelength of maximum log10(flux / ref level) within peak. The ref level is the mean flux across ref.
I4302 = 4306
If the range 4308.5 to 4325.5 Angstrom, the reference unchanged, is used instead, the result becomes 4317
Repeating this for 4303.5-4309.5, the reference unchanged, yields 4306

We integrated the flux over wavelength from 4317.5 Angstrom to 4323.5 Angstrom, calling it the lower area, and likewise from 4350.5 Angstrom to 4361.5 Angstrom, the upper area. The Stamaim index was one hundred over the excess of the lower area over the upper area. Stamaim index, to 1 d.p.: -1.2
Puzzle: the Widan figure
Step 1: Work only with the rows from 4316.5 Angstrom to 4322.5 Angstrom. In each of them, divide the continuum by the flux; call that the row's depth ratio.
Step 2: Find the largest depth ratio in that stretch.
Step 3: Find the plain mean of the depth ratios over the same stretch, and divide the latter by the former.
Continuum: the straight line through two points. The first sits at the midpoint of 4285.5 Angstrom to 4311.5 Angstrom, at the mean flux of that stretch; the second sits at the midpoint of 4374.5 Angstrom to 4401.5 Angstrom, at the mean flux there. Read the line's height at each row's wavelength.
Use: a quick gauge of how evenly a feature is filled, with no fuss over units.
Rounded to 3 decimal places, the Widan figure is 0.853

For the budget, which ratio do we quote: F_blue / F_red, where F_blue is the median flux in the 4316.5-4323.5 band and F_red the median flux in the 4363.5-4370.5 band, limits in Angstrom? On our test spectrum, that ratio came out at 1.07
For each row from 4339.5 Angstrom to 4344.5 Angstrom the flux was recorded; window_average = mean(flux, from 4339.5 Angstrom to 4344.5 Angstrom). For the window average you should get 19.7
